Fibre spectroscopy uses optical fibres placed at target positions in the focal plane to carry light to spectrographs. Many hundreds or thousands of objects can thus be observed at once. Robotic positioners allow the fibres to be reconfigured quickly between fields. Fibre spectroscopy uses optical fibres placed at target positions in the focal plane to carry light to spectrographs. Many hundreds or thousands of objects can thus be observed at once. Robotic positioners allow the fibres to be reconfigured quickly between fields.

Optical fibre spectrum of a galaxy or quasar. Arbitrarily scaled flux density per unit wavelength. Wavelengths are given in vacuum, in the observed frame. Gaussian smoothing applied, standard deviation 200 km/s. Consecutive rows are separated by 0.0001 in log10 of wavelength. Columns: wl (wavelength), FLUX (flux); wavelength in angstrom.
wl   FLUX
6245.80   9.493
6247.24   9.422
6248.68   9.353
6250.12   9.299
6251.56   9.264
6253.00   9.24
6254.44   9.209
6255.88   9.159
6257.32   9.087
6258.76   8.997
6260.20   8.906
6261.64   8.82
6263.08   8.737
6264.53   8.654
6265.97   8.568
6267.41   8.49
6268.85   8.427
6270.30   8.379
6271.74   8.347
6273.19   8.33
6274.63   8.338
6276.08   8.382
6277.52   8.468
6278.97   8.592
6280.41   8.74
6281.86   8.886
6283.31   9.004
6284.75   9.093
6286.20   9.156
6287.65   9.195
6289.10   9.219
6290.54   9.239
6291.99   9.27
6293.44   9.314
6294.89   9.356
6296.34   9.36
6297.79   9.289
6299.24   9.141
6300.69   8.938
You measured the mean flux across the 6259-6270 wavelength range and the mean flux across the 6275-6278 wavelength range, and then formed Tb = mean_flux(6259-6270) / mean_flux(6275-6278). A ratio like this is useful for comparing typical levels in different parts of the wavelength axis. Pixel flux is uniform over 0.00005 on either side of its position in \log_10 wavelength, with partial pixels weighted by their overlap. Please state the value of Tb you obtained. 1.03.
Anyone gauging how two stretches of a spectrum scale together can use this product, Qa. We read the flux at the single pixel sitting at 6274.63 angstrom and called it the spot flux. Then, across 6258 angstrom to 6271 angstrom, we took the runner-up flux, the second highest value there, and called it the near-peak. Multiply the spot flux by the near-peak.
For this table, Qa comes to 74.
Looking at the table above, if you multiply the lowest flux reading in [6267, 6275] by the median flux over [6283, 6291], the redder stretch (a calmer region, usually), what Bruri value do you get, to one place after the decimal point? 76.4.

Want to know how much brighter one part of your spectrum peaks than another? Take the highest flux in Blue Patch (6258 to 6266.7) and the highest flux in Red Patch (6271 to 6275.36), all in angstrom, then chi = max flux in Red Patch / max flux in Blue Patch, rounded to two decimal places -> 0.93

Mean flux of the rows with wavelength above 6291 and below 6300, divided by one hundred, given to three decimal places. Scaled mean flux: 0.093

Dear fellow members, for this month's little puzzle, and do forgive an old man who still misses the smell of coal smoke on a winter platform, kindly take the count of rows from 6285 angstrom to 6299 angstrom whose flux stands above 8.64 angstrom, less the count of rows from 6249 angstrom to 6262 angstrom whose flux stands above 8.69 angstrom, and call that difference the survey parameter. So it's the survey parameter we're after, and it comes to 0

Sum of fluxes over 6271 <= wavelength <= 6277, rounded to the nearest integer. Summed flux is 33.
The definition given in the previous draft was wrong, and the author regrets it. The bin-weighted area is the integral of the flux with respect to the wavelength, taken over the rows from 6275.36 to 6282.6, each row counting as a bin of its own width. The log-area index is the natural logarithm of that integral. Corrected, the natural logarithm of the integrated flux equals 4.13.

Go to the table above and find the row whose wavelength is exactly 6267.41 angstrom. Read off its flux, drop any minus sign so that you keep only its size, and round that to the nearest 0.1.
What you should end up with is 8.5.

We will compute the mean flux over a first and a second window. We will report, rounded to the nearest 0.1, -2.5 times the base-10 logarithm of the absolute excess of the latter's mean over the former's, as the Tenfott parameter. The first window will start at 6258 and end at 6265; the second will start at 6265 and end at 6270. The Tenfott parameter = 1.2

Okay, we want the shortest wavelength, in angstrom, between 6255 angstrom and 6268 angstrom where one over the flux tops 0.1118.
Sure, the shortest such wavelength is 6260.20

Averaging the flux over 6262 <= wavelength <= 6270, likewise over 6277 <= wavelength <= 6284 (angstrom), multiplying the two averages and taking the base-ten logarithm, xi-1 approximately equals 1.87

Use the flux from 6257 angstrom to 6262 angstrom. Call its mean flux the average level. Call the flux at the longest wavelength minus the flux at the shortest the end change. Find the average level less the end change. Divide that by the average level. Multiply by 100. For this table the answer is 103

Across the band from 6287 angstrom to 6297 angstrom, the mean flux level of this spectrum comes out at 9.3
